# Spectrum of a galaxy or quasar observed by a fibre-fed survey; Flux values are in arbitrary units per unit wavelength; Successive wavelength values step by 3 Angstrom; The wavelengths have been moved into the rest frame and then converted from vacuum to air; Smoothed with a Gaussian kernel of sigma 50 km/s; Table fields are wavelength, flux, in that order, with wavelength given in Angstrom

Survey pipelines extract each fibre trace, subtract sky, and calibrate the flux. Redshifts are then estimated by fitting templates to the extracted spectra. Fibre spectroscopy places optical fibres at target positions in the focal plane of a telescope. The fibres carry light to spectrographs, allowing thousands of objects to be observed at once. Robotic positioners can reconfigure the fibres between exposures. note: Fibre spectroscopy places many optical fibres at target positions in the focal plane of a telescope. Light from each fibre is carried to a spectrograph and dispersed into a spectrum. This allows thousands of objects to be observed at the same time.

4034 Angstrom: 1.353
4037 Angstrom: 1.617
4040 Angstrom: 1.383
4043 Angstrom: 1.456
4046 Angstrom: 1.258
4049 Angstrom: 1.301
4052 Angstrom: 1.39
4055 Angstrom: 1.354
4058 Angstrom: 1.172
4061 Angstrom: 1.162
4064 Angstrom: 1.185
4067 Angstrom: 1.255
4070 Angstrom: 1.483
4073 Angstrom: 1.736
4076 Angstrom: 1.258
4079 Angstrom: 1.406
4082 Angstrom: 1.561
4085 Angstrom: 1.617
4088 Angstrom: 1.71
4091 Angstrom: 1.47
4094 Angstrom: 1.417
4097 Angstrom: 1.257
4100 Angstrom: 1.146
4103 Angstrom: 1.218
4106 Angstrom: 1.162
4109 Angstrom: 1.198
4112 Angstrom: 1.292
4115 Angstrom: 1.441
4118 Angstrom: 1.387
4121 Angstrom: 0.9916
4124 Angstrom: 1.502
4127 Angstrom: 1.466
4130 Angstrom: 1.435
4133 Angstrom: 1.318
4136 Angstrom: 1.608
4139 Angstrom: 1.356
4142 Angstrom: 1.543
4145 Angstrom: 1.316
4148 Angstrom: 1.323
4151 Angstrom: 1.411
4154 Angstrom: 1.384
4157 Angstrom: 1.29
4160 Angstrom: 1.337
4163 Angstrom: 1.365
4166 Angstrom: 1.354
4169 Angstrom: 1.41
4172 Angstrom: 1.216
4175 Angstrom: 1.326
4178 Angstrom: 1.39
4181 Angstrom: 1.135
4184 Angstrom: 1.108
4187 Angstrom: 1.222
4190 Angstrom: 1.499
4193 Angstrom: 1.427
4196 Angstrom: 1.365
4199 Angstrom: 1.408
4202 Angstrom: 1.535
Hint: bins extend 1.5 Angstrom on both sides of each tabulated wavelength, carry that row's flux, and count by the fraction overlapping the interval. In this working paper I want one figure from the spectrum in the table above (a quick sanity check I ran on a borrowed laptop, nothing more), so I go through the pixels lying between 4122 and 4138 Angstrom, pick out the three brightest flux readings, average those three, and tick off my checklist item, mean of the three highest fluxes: 1.53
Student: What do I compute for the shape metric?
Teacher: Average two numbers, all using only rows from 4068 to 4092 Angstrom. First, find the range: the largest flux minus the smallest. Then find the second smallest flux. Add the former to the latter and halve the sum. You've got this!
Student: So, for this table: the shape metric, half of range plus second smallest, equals 0.942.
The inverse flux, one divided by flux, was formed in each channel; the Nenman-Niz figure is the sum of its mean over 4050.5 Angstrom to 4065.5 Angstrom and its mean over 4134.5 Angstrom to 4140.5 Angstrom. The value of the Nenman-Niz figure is 1.48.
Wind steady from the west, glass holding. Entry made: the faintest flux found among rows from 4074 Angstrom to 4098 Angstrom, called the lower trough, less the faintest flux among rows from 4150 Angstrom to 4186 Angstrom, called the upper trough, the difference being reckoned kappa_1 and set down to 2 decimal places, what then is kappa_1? 0.15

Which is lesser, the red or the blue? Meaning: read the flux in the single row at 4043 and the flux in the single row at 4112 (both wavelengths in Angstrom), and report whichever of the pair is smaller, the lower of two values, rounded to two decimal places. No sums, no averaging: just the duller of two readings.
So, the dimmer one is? 1.29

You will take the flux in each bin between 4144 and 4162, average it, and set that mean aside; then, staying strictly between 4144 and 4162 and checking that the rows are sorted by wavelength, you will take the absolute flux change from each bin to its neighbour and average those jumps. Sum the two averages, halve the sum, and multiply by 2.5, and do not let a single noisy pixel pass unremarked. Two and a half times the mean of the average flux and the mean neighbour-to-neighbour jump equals 1.75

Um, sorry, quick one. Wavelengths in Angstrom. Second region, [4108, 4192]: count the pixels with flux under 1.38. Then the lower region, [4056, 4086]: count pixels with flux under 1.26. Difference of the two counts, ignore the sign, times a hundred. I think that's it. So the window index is 1100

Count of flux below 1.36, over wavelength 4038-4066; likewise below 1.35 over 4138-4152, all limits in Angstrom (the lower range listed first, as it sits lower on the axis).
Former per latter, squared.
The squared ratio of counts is 9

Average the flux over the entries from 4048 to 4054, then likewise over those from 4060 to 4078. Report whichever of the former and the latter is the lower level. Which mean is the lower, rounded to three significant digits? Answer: 1.35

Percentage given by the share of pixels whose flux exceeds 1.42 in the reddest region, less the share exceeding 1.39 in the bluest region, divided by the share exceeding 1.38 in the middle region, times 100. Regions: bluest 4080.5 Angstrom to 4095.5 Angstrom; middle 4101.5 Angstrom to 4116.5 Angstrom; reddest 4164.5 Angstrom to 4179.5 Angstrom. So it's -500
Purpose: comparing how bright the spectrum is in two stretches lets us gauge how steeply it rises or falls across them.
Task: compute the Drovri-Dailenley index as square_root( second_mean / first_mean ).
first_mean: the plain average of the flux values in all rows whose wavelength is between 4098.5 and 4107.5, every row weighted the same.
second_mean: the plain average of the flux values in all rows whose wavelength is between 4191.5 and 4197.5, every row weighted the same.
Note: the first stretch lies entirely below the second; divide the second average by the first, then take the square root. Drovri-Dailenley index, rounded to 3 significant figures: 1.09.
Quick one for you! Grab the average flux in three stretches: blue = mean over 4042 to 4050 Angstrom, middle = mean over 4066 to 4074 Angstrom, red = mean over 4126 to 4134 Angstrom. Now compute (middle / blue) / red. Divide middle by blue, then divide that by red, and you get 0.79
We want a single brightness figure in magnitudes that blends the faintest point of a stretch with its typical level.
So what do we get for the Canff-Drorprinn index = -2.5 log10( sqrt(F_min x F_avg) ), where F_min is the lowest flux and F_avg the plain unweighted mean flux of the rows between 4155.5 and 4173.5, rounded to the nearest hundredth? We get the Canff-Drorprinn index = -0.26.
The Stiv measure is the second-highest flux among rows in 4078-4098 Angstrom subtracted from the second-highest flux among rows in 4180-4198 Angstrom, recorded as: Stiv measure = -0.19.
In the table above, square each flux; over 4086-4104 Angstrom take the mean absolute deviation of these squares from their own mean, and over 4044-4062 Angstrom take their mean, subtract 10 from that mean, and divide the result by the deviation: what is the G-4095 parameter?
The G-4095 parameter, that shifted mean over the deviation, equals -18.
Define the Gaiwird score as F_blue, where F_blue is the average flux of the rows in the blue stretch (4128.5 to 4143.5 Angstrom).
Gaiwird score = 1.45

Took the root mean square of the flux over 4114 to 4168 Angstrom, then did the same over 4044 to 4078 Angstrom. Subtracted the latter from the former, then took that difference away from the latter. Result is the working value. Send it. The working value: 1.28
